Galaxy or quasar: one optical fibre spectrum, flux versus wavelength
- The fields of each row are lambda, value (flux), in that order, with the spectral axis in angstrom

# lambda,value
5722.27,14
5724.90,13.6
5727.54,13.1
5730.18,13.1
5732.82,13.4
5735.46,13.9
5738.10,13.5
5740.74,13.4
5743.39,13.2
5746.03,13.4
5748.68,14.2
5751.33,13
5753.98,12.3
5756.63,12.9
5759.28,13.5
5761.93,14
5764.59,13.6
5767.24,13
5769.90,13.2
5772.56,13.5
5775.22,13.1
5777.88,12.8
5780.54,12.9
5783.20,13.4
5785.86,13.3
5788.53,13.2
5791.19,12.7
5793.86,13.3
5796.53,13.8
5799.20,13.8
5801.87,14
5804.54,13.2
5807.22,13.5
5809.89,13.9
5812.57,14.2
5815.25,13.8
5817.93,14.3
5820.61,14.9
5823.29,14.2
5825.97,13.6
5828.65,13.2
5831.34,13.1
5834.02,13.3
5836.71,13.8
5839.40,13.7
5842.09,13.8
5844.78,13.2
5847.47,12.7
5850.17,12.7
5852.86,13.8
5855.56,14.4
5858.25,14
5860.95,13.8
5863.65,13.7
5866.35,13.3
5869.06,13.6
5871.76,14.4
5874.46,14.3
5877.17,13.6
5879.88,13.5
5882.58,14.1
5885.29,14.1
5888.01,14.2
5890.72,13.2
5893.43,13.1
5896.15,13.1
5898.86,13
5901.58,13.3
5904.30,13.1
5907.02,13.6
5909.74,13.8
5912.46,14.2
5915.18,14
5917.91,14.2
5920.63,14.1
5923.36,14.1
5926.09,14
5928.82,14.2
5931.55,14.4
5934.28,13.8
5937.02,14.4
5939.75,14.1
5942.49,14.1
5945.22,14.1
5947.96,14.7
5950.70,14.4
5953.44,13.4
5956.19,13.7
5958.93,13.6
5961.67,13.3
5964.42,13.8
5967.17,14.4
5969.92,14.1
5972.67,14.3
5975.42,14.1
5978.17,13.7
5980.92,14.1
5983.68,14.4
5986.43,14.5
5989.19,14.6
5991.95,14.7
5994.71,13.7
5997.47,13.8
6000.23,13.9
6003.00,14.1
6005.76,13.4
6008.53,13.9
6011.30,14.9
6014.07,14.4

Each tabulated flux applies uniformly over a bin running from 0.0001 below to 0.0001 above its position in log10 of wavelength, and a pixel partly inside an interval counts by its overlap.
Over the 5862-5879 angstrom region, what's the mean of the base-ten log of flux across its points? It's 1.140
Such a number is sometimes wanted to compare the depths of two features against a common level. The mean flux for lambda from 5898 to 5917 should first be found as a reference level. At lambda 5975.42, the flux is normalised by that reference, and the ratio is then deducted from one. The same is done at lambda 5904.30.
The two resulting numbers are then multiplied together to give -0.0014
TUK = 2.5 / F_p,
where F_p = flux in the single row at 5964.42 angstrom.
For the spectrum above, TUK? 0.181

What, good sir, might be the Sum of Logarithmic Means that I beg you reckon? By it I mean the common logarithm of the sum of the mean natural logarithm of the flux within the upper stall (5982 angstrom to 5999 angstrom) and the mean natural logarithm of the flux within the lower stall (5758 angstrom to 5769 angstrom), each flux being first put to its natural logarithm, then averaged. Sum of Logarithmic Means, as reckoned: 0.721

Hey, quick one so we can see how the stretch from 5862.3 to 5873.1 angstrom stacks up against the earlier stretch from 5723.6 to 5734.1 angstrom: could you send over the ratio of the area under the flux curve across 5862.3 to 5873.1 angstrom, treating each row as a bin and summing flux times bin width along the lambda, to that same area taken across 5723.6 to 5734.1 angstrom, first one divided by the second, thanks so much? 1.06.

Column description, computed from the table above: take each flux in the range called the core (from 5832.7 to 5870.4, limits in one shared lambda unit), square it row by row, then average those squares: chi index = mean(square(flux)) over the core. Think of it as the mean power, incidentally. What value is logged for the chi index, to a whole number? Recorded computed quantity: 184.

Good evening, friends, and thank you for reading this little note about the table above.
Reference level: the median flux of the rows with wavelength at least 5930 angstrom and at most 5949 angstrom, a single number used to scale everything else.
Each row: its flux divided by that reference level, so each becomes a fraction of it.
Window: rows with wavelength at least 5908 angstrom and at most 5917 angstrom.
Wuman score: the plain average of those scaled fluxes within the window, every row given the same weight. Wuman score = 0.993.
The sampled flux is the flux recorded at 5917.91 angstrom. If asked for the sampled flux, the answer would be 14.2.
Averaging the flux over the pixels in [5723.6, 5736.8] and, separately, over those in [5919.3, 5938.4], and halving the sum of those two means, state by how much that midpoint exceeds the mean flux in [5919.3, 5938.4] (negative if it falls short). -0.36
